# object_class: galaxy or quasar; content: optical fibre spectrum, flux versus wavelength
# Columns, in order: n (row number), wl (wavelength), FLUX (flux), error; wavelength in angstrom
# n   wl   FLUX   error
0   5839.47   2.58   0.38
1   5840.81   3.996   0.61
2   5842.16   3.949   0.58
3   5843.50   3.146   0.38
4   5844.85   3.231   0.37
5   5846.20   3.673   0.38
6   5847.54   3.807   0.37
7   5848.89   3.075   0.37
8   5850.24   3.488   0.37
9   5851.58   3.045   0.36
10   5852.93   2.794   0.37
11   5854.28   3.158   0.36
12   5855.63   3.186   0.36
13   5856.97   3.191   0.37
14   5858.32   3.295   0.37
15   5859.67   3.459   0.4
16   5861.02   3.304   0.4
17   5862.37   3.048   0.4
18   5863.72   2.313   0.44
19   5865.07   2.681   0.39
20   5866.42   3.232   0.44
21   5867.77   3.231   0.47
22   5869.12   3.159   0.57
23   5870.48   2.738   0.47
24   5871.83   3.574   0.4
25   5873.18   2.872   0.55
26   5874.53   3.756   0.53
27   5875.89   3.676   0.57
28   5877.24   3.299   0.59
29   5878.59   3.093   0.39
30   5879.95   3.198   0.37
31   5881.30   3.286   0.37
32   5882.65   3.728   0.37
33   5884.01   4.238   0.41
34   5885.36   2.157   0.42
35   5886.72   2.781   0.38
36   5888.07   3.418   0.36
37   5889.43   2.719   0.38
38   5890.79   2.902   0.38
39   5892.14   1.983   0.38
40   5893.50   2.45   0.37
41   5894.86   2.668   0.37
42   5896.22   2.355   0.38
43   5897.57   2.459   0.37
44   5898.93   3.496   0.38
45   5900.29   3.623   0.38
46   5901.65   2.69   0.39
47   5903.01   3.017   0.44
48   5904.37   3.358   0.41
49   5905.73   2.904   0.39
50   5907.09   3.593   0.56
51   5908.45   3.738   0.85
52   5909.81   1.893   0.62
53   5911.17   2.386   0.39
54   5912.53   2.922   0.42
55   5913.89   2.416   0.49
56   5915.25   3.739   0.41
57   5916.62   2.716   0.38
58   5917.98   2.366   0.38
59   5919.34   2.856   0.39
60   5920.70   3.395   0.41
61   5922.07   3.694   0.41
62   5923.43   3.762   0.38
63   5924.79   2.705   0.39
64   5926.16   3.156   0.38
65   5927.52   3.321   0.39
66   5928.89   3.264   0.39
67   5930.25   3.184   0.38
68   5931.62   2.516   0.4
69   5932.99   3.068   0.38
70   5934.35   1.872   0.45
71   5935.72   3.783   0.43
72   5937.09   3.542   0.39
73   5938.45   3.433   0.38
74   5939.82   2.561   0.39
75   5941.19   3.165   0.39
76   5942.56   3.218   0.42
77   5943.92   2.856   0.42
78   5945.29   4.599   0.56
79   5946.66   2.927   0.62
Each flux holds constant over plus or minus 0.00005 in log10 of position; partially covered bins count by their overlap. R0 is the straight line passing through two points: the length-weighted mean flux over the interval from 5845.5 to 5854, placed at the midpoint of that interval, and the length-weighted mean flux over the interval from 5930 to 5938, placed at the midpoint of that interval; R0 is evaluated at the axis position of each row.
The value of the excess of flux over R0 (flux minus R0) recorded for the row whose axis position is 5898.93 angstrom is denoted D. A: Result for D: 0.4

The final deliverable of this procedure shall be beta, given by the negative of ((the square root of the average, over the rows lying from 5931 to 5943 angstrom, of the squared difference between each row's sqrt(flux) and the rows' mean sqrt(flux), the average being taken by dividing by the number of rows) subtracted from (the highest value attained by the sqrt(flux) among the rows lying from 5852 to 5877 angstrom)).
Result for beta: -1.77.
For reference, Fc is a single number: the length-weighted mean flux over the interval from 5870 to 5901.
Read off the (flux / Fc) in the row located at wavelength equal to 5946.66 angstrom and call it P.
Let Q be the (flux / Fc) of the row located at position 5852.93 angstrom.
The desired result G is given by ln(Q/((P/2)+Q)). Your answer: -0.42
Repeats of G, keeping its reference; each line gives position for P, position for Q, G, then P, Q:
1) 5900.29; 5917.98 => -0.57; 1.18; 0.77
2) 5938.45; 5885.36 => -0.59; 1.12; 0.70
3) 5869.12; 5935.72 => -0.35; 1.03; 1.23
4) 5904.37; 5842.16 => -0.35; 1.10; 1.29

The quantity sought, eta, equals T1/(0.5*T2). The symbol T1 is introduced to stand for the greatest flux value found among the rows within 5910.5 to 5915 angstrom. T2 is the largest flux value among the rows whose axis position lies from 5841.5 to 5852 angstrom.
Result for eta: 1.48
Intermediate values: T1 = 2.922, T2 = 3.949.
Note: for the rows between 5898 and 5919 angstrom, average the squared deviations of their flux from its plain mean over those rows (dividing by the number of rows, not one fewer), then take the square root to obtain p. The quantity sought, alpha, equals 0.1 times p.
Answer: 0.056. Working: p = 0.56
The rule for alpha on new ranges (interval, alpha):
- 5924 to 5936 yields 0.052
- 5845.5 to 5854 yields 0.037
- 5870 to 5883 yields 0.034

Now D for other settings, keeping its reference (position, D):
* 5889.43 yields -0.4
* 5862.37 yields -0.2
